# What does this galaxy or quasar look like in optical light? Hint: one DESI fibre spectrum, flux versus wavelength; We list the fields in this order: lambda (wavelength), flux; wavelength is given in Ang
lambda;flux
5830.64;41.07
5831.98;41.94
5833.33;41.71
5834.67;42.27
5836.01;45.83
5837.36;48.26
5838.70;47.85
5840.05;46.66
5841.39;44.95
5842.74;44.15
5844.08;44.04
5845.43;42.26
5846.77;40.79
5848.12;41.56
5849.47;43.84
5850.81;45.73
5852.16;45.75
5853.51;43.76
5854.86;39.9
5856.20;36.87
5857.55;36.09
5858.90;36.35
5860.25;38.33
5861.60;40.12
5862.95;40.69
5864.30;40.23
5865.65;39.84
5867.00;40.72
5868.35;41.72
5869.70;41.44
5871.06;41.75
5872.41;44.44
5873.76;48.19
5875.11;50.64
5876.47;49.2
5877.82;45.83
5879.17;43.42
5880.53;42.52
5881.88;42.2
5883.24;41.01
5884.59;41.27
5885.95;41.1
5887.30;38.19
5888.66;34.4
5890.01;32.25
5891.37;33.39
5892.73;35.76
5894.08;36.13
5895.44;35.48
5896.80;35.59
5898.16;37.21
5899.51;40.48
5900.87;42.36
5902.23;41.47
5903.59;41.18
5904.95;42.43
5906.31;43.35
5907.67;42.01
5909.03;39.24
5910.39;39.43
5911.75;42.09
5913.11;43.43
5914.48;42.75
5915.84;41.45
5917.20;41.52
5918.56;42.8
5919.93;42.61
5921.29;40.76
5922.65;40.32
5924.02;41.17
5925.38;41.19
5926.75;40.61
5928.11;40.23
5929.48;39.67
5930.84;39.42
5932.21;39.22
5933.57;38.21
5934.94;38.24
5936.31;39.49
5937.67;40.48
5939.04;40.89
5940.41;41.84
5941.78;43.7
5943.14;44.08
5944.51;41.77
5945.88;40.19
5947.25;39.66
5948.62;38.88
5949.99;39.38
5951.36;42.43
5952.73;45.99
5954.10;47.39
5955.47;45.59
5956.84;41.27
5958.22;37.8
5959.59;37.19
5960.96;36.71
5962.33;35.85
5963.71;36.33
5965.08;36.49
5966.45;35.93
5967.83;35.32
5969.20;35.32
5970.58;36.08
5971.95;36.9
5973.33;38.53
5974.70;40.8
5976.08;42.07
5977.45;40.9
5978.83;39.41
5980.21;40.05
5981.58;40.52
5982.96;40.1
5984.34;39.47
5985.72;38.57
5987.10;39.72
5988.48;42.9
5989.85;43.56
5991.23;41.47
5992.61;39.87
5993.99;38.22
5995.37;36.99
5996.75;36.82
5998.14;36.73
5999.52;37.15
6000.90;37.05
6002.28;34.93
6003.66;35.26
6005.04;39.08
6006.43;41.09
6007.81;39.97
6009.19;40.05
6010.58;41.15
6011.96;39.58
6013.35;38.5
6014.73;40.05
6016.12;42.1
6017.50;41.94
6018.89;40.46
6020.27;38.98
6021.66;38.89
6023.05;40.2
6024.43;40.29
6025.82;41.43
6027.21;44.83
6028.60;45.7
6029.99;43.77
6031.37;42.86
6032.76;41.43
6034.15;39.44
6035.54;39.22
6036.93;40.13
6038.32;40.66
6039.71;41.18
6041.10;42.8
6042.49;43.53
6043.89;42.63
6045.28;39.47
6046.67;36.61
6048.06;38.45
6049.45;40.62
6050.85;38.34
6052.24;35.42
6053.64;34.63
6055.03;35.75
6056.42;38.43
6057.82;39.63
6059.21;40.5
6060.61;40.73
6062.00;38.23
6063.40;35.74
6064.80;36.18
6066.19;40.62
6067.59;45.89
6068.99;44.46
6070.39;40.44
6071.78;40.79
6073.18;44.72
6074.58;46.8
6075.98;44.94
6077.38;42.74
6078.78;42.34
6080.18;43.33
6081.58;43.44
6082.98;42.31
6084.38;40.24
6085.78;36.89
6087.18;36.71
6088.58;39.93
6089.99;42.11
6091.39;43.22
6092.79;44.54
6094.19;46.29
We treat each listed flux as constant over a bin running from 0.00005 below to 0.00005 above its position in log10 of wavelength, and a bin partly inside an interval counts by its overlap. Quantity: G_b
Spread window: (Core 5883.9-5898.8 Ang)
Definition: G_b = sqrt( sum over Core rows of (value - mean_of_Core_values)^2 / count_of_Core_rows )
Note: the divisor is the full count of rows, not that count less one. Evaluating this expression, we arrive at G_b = 2.73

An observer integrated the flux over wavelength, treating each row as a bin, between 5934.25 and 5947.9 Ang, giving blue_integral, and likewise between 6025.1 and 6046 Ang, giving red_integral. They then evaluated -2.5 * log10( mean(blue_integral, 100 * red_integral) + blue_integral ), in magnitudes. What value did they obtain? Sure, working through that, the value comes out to -11.6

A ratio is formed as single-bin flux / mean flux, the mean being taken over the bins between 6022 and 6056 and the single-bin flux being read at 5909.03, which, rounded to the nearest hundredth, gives 0.97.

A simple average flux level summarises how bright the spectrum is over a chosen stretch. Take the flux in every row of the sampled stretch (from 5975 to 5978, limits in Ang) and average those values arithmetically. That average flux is 41.5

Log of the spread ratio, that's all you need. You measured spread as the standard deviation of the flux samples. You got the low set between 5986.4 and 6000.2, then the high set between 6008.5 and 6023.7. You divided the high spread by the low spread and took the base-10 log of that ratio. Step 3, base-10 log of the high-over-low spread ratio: -0.34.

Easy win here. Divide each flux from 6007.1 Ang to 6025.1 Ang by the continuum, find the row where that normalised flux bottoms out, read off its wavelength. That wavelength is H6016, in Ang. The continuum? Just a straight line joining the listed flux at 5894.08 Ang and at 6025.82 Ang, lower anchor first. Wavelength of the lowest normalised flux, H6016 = 6013.35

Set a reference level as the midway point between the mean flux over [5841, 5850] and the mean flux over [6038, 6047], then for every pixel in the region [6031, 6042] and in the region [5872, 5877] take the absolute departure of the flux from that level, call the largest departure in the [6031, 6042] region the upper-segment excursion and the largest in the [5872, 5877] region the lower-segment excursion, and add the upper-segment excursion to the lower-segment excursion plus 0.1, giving 12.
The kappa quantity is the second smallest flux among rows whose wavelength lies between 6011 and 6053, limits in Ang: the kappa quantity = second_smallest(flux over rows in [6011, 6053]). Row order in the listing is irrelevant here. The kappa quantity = 36.61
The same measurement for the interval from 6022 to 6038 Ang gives 39.44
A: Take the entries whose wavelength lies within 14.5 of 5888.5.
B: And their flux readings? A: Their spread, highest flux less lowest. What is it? 18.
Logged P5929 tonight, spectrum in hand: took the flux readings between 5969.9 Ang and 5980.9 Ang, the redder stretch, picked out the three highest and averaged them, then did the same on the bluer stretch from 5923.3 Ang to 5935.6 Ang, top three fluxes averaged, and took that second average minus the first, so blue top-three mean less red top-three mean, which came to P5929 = 0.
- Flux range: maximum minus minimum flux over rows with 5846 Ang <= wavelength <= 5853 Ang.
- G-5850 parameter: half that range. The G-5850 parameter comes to 2.48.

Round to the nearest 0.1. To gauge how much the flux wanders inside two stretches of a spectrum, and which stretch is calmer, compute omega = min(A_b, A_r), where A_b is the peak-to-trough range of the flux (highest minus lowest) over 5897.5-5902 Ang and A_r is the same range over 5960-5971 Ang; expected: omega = 1.4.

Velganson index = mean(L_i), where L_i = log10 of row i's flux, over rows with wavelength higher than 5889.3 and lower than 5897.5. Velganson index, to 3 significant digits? 1.54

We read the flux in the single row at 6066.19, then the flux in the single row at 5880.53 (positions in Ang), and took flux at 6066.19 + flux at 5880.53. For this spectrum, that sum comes 83.1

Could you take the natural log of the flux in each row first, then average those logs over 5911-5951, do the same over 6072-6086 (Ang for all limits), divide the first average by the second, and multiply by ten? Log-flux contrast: 9.9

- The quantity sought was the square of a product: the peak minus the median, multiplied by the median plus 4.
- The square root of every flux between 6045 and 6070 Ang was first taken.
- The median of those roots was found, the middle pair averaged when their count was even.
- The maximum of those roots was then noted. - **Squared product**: 34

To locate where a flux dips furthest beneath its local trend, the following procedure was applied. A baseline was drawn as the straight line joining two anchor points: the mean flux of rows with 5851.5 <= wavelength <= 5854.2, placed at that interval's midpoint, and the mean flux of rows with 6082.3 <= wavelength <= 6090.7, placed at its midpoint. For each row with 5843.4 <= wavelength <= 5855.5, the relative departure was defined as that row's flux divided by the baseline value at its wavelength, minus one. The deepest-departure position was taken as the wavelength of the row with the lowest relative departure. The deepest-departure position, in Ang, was 5854.86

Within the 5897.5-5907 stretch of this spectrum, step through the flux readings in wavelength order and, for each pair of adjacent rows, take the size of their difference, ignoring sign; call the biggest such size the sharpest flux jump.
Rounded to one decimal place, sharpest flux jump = 3.3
